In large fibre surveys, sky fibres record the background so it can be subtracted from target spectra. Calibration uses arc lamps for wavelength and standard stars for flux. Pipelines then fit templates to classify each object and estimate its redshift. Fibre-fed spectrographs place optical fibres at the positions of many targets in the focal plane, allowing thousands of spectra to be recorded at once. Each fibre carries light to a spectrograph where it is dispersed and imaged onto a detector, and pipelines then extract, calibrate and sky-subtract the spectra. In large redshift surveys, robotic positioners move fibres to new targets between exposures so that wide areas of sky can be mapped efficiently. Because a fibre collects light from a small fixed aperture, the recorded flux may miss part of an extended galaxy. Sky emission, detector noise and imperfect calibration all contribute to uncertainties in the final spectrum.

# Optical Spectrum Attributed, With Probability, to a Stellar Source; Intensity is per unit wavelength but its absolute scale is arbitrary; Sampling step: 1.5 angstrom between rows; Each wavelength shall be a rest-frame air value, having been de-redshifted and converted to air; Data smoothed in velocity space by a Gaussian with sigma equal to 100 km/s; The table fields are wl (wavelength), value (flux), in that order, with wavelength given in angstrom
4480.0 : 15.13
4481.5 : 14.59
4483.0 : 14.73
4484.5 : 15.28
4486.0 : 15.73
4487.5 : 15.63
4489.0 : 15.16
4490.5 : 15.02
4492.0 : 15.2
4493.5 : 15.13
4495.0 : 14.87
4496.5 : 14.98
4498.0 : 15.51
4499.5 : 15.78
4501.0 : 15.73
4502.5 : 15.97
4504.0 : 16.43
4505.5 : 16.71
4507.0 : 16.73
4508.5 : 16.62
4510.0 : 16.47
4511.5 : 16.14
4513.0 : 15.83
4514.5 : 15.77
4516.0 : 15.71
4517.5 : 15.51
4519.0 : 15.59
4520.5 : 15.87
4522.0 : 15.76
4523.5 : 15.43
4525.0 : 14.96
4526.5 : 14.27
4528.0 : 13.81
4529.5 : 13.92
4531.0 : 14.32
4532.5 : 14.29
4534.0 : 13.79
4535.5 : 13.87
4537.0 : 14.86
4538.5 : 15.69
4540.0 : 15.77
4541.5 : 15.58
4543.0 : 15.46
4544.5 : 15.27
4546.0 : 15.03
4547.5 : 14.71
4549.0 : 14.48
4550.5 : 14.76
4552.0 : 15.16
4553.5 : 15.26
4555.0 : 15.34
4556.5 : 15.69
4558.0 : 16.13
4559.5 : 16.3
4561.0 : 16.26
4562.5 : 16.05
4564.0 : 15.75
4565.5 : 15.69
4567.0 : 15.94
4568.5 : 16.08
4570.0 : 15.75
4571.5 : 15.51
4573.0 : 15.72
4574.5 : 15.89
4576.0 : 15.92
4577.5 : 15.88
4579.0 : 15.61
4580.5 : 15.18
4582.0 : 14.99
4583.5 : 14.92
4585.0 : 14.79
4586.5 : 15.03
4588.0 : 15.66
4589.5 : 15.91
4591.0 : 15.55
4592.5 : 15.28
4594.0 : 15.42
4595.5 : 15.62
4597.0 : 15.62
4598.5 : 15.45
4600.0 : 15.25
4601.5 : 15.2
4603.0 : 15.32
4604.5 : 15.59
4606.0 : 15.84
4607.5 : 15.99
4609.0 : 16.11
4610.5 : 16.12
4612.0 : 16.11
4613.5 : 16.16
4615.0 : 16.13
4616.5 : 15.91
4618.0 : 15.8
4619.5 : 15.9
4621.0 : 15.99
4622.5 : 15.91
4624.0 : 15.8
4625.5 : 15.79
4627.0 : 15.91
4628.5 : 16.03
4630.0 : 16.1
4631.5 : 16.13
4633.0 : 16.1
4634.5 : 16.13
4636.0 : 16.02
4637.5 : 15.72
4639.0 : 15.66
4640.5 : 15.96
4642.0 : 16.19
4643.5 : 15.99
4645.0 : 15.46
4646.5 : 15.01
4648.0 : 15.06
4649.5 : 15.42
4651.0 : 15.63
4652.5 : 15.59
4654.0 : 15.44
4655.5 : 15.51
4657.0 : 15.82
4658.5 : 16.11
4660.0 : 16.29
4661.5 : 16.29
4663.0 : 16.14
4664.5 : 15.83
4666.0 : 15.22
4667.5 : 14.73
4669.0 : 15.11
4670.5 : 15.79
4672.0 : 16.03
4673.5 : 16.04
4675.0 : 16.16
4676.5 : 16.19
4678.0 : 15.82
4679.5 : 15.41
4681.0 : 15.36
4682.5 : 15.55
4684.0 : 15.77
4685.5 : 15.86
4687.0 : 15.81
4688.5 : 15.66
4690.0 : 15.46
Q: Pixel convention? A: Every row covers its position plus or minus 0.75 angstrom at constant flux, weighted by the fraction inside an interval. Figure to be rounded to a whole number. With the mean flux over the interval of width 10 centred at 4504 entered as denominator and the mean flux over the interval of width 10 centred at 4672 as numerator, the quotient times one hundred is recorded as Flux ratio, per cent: 97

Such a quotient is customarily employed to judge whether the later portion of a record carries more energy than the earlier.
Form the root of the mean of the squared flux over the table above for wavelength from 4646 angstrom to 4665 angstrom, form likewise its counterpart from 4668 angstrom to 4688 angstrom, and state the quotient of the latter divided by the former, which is 1.00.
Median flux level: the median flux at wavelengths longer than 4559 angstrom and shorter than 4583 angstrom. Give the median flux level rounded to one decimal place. 15.8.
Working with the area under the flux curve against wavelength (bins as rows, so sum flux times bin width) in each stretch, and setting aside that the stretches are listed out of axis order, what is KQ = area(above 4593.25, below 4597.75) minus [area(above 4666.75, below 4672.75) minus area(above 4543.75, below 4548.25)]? 45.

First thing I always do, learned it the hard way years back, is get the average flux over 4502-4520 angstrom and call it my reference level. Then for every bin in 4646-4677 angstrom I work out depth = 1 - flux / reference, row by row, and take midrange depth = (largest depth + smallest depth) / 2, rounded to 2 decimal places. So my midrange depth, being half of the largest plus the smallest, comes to 0.04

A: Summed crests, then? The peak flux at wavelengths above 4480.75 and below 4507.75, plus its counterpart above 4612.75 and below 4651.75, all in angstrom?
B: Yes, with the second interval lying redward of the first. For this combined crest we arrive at 32.9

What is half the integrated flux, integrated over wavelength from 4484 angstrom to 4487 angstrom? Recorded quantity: 23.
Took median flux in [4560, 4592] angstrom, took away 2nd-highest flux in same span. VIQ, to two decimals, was -0.36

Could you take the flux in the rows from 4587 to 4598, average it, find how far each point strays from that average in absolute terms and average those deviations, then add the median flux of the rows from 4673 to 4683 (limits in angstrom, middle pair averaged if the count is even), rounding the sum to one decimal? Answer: 16.0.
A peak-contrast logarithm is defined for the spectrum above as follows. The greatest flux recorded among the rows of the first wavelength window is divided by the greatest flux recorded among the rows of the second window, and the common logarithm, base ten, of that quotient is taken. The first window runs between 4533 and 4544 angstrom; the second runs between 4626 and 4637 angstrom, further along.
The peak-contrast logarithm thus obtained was -0.0098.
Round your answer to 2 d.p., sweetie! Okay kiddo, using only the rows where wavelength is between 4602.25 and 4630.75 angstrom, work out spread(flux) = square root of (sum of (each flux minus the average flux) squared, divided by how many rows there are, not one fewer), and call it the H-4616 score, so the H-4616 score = 0.20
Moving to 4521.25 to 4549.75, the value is 0.69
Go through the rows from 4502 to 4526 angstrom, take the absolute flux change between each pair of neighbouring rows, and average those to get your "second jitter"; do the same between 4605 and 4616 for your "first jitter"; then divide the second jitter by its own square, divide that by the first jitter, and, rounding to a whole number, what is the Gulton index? 75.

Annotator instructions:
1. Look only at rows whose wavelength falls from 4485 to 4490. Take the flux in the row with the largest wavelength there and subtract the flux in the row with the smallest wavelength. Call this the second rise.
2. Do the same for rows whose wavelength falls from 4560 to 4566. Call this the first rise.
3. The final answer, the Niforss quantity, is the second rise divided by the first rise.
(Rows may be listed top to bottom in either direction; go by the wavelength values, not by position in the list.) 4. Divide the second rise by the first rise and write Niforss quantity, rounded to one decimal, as 1.0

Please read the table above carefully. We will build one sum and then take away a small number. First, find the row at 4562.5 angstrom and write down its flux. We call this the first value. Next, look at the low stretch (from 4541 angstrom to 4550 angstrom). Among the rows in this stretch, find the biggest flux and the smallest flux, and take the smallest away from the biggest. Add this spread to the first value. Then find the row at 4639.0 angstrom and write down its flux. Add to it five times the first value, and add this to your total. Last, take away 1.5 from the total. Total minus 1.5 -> 112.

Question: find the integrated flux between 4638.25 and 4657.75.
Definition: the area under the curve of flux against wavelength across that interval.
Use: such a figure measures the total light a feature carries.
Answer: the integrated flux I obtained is 304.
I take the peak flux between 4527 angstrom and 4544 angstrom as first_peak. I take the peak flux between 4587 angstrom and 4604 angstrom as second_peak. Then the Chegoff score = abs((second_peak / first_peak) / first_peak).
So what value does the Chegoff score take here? 0.0640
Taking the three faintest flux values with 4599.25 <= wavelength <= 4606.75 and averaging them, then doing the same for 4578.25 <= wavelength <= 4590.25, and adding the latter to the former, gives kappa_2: 30.2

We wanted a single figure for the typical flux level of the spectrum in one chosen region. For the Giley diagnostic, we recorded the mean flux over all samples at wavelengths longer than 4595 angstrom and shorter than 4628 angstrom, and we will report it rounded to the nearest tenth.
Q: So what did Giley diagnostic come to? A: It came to 15.8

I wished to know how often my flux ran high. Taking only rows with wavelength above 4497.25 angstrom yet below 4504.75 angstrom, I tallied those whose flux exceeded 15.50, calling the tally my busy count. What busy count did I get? 5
